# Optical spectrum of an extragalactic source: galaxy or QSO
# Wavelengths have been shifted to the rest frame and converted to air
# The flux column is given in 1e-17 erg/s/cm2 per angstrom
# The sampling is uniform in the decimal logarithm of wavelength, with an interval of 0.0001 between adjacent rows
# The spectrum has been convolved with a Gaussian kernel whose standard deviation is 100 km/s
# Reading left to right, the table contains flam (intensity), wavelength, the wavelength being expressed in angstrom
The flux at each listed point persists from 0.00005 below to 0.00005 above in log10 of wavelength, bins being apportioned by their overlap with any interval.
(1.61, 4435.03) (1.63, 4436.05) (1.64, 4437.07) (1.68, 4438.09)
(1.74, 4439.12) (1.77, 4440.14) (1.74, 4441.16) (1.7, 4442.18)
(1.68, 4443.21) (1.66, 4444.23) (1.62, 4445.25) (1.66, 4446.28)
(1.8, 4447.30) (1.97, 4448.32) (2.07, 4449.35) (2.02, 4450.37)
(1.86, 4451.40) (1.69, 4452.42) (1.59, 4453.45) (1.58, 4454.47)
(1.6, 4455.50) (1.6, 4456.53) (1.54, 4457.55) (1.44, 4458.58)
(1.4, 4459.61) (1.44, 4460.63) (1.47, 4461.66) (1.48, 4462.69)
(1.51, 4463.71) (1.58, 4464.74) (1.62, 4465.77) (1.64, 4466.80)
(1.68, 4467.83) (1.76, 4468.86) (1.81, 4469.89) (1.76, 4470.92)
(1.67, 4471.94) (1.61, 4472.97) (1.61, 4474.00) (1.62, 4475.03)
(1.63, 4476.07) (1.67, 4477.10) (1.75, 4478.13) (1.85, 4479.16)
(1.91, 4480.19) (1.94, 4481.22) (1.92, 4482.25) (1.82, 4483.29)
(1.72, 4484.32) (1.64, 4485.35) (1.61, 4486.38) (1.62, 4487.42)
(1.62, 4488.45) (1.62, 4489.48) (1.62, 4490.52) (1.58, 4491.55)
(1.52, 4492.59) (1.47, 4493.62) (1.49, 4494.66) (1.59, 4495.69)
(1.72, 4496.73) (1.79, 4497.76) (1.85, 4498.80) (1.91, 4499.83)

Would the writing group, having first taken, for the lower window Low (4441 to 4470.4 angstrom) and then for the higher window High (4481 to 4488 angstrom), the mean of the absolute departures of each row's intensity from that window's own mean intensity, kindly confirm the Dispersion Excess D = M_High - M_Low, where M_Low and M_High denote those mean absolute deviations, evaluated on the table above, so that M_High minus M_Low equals -0.01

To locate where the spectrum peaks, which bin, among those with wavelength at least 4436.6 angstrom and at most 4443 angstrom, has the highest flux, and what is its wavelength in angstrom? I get 4440.14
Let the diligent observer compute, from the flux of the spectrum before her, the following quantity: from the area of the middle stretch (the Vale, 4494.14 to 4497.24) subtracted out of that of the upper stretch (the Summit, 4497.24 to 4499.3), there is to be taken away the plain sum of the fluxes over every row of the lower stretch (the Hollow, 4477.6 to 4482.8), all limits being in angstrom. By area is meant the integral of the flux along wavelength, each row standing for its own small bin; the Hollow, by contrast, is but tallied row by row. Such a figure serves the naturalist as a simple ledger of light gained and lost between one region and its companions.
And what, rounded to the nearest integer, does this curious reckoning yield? -11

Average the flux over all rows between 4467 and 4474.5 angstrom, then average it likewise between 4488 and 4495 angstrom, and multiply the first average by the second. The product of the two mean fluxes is 2.65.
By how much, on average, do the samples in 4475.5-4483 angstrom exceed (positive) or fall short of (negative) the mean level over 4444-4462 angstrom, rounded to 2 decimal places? 0.14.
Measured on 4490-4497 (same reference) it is -0.10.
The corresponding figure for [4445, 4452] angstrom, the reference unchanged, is 0.19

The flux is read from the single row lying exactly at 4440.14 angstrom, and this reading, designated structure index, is 1.77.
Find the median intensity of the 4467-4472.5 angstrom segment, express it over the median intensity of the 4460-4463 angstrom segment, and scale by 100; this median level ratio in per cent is 120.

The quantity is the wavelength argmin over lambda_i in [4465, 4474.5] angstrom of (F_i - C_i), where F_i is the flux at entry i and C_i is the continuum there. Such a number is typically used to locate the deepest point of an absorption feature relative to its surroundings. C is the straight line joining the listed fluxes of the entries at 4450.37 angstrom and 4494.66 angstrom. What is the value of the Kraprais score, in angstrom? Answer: 4465.77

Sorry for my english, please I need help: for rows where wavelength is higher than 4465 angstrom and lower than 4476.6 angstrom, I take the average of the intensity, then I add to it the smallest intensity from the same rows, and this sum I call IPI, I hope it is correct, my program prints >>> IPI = 3.28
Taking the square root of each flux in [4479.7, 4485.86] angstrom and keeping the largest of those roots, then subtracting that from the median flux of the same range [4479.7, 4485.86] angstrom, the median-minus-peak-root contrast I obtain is 0.47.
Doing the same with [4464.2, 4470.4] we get 0.31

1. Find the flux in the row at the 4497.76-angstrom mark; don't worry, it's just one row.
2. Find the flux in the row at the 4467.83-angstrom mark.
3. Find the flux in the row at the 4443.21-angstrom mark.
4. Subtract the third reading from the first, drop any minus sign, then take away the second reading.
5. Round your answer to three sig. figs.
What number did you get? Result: -1.57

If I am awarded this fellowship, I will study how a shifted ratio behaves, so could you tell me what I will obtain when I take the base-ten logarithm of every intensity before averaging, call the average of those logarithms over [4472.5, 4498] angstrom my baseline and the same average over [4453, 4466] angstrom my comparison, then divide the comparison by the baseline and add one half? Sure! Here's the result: 1.32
